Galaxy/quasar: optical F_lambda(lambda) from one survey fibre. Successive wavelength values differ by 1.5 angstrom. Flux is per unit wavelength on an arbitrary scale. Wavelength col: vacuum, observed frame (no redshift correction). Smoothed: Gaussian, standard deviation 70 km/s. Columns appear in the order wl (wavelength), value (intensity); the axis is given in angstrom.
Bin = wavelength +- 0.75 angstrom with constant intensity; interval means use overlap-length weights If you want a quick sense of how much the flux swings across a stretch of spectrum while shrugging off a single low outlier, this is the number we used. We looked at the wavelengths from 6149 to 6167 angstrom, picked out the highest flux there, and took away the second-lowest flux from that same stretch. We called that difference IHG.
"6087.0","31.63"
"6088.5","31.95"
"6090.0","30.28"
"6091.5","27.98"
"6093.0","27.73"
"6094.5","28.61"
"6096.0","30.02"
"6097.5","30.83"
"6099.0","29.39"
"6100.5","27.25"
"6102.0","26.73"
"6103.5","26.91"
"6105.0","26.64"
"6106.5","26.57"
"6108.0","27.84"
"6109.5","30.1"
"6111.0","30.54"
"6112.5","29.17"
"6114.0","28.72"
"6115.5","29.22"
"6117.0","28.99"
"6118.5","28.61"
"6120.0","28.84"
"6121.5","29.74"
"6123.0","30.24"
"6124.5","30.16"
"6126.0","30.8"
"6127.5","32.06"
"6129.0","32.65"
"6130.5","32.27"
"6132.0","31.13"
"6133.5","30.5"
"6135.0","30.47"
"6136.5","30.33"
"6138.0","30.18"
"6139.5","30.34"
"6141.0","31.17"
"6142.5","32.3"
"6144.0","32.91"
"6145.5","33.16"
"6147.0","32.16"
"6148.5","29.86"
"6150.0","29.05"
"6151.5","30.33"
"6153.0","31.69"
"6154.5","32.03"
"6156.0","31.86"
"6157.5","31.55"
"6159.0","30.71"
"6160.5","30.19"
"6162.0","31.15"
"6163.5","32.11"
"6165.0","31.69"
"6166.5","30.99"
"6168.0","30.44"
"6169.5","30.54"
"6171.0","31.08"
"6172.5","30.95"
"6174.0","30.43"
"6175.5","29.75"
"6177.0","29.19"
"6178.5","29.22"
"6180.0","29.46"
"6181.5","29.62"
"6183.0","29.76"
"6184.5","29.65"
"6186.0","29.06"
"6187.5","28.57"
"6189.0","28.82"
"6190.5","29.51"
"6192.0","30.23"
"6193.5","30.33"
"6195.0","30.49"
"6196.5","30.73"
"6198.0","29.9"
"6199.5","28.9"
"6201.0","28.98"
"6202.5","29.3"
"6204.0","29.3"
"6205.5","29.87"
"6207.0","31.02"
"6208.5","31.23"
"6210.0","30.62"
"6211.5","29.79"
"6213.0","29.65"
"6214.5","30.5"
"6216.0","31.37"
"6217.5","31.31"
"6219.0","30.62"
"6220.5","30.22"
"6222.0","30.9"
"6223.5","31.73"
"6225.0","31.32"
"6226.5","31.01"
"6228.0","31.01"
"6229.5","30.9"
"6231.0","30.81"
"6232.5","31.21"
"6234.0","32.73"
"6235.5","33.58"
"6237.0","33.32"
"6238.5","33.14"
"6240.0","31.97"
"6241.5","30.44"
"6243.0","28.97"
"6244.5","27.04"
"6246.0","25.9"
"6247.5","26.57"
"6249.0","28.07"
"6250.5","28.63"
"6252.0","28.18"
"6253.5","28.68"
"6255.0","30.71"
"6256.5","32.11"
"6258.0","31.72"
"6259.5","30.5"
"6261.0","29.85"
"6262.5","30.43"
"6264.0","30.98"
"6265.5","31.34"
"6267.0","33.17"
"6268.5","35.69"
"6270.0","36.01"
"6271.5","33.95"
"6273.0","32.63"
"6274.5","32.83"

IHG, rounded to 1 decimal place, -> 1.9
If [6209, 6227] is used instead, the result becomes 1.9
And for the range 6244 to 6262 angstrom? 5.5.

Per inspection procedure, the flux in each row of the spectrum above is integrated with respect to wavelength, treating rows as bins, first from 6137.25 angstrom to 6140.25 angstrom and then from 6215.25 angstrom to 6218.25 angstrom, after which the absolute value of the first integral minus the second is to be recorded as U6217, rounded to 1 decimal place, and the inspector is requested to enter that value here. 3.2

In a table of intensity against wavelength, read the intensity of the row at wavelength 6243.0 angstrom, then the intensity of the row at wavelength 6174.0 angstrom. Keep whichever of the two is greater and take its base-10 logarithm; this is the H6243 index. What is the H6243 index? 1.48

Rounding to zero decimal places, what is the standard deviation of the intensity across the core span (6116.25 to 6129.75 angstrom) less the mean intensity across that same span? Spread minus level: -29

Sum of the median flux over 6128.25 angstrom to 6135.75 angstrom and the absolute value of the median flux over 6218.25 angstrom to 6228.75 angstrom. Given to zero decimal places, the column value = 62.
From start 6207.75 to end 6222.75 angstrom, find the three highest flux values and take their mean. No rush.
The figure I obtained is 31.3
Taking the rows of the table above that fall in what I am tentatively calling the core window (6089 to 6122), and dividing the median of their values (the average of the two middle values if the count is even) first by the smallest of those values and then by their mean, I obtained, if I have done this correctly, 0.0378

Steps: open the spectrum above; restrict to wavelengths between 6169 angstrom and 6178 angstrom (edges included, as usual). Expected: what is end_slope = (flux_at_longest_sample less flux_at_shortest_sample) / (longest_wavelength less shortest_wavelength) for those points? -0.18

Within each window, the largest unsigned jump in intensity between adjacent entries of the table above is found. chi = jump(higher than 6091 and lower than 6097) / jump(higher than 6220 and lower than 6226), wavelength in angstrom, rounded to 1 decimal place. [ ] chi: 1.7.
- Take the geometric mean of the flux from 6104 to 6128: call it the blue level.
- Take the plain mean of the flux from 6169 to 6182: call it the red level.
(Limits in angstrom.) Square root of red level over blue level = 1.01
